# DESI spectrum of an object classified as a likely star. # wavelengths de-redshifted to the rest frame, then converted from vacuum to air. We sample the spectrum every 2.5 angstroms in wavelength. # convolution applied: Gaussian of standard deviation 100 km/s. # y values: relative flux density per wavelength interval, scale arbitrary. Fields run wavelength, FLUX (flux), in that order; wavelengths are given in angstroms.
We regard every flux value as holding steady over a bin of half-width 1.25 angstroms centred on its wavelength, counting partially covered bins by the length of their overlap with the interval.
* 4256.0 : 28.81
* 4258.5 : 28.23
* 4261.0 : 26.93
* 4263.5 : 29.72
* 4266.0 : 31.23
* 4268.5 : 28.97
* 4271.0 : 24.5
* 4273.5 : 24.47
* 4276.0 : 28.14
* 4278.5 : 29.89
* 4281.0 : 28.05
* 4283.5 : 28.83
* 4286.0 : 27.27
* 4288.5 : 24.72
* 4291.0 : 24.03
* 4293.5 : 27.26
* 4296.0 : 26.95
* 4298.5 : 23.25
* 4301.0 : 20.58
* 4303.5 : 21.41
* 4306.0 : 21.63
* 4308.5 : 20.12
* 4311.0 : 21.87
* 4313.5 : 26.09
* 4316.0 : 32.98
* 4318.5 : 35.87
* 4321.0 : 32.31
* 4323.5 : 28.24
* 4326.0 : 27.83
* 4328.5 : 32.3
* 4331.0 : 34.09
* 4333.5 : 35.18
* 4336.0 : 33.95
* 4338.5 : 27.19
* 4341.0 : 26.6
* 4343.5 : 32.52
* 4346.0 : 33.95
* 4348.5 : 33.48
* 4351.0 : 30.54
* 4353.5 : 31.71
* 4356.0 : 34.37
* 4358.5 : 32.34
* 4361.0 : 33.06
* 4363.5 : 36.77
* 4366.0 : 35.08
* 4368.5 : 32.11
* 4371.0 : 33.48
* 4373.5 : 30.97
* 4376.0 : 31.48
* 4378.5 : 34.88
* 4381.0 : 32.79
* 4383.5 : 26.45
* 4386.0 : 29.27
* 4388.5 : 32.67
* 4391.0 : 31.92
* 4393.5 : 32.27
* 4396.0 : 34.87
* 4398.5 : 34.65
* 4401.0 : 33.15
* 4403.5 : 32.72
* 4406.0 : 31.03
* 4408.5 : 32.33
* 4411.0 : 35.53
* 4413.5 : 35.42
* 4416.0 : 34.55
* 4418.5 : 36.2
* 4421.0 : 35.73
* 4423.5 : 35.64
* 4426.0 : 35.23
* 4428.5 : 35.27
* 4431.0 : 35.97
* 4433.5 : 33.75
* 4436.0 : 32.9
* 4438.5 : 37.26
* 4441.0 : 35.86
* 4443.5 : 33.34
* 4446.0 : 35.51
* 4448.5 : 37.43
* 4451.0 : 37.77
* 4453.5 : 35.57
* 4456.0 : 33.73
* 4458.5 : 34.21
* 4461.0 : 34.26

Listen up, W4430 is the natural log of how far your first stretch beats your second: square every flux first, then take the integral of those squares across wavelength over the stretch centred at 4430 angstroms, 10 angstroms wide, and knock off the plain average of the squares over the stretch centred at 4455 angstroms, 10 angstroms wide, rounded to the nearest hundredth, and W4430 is 9.31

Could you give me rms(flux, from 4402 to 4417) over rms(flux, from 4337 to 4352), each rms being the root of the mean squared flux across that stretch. 1.09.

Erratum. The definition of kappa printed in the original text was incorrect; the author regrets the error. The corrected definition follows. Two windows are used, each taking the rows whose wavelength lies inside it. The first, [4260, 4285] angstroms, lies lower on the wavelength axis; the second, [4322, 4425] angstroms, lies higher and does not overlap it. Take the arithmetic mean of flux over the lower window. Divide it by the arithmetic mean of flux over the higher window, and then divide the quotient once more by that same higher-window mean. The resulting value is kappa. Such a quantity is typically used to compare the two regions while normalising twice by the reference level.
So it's 0.0263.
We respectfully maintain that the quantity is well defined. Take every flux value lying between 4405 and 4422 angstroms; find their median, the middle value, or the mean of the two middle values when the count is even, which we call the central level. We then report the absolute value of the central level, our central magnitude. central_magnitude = 35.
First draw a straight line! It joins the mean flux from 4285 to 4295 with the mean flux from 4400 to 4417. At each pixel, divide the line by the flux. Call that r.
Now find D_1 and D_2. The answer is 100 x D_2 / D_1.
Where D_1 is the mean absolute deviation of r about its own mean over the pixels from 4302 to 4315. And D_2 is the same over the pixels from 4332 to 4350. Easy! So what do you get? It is 126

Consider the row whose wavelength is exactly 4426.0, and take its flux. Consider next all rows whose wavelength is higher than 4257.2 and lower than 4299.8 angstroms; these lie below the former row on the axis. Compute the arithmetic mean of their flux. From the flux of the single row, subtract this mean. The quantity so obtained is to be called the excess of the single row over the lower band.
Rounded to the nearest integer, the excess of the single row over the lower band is 8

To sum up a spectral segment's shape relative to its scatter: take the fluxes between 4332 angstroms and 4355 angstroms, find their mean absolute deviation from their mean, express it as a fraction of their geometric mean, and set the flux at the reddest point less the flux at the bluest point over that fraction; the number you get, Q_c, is -46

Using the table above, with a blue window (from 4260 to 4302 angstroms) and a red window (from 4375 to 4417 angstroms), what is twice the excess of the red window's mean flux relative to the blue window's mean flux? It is 12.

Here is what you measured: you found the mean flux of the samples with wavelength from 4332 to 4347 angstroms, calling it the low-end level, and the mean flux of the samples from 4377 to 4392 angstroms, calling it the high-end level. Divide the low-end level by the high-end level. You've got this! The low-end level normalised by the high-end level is 1.01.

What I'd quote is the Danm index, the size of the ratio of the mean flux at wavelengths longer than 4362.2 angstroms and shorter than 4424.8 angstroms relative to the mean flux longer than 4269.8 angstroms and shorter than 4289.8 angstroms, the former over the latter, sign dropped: 1.23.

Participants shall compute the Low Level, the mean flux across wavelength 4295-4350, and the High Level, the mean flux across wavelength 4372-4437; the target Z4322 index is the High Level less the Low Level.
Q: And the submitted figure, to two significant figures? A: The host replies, 4.8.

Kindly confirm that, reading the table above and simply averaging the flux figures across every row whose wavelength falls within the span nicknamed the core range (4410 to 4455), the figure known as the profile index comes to 35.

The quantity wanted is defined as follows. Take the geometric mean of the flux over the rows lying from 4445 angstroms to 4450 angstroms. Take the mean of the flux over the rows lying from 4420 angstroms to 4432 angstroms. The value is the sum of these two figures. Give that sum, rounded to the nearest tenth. 72.0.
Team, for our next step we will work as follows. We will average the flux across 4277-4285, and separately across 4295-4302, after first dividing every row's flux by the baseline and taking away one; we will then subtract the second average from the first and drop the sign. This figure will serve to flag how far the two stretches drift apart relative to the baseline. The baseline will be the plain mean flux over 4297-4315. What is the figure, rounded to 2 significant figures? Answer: 0.24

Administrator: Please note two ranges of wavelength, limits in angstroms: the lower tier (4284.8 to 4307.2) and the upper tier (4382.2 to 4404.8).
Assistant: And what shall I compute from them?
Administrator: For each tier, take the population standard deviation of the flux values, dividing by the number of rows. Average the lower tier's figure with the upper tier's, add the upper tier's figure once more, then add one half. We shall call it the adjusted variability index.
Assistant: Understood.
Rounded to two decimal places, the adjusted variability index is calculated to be 5.47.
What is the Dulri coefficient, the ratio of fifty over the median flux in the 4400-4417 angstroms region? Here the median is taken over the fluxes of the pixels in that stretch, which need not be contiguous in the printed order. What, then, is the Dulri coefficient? 1.51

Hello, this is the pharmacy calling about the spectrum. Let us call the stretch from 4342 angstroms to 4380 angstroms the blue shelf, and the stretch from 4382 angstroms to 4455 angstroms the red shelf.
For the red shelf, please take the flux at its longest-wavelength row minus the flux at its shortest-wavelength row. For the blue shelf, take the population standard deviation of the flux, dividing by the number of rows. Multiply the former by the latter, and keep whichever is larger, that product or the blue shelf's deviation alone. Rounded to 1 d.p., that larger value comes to 15.0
